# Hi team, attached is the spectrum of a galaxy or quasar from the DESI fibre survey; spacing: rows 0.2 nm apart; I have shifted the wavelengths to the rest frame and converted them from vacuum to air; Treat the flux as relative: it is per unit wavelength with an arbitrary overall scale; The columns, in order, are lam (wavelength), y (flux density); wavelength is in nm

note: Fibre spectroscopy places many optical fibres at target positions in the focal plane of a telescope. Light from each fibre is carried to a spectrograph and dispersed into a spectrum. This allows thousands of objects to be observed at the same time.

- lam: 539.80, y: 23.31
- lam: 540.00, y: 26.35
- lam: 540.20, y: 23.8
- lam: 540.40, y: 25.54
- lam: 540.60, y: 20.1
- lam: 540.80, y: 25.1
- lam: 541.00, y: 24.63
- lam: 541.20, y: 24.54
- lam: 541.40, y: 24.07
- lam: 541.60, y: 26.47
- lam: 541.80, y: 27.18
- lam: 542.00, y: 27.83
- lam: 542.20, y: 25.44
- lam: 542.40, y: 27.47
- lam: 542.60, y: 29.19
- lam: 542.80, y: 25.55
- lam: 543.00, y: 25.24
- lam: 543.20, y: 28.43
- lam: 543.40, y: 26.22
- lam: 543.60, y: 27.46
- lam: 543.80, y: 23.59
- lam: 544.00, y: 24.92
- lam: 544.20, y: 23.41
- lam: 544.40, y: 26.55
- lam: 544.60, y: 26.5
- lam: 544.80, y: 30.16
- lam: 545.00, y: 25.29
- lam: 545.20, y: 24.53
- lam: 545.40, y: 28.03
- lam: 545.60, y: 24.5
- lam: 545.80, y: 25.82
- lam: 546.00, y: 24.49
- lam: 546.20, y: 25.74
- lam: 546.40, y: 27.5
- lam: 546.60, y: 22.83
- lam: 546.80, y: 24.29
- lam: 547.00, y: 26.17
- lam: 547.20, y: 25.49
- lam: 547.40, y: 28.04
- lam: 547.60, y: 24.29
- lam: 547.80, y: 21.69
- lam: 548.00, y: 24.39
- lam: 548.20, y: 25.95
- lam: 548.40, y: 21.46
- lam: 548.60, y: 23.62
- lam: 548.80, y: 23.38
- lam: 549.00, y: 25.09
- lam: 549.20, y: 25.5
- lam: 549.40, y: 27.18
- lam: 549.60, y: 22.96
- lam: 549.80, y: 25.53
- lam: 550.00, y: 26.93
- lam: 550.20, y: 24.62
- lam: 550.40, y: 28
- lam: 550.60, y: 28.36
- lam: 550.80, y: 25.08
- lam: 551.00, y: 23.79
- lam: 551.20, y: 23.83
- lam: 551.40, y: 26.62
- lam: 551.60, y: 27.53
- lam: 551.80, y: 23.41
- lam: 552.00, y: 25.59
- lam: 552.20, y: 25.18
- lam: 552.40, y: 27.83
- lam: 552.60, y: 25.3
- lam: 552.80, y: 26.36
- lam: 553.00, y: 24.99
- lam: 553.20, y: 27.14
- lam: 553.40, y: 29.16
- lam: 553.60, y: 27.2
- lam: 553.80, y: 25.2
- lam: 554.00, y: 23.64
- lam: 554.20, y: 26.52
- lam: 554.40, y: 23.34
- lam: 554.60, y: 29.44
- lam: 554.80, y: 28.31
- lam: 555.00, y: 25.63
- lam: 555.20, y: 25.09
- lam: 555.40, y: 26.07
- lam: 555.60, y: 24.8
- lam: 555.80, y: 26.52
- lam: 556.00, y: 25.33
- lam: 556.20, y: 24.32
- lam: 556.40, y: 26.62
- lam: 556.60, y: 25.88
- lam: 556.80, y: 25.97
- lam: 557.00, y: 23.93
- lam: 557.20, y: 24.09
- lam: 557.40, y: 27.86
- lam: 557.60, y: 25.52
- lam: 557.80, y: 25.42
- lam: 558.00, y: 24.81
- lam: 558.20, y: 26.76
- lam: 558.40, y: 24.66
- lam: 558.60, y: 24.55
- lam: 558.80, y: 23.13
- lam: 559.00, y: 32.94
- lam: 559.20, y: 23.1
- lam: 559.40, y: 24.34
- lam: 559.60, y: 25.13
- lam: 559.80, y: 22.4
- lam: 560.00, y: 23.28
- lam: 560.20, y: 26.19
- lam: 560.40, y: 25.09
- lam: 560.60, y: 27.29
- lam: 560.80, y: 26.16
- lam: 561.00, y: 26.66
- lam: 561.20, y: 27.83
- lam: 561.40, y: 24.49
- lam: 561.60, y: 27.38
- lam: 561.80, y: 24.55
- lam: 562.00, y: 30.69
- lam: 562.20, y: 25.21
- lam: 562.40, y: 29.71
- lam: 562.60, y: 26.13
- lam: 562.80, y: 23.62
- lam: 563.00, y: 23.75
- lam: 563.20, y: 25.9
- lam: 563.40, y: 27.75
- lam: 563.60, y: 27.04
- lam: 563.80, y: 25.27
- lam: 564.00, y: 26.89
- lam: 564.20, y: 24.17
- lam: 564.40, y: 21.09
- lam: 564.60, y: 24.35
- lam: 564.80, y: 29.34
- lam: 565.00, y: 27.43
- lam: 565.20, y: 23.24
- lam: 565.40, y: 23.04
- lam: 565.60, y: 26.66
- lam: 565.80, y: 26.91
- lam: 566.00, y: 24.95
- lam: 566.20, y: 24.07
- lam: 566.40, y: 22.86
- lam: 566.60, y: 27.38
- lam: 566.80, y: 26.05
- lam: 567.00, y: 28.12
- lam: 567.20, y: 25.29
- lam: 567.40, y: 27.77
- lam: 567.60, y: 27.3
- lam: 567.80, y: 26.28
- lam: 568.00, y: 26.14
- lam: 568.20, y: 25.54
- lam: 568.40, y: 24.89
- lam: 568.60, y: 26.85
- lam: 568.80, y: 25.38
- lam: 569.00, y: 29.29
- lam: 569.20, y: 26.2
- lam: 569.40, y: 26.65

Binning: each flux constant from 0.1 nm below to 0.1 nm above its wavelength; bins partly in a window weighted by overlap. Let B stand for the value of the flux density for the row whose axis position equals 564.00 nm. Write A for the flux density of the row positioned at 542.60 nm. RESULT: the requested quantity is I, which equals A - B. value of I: 2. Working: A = 29.19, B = 26.89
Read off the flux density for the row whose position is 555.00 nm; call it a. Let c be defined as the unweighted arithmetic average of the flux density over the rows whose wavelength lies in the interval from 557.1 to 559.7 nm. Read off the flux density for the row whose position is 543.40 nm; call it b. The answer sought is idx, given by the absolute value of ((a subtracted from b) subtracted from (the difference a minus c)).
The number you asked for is 0.5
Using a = 25.63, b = 26.22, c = 25.6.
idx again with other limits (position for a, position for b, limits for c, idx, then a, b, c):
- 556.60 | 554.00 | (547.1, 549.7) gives 3.6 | 25.88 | 23.64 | 24.5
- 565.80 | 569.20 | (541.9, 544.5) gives 1.4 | 26.91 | 26.2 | 26.3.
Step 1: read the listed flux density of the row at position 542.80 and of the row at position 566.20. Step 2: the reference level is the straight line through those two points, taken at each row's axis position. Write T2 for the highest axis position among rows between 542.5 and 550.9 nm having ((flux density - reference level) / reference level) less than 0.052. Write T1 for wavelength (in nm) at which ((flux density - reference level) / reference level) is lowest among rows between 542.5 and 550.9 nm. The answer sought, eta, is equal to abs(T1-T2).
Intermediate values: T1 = 548.40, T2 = 550.80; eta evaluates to 2.40 nm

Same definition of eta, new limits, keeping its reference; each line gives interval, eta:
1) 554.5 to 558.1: 1.00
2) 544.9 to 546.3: 0.60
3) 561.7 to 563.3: 0.20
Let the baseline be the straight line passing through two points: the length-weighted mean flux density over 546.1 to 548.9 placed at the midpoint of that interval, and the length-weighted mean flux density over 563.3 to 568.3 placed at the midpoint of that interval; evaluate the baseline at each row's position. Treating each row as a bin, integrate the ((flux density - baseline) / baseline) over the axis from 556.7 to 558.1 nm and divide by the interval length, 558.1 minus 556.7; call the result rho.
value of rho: 0.004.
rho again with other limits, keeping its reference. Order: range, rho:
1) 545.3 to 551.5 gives 0.021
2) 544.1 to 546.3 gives 0.058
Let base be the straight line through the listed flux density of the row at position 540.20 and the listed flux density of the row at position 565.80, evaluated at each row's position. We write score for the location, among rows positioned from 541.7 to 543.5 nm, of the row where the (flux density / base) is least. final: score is 543.00 nm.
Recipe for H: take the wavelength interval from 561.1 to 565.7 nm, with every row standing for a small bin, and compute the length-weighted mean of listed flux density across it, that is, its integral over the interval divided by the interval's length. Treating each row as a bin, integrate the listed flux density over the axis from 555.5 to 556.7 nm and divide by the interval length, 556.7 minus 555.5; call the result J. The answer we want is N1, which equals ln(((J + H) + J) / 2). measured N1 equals 3.65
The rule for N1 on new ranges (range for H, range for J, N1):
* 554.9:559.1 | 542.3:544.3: 3.66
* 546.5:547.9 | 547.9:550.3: 3.61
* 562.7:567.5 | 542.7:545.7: 3.66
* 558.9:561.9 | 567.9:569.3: 3.67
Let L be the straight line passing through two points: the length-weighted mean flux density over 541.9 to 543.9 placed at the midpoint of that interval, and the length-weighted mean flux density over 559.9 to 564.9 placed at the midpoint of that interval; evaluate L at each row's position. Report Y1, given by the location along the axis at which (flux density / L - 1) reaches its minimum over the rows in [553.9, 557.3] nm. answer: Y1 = 554.40 nm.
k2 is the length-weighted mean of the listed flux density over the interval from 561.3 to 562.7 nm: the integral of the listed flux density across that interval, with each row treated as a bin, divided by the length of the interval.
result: 26.9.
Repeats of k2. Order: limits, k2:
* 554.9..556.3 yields 25.4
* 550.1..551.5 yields 25.8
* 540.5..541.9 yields 24.6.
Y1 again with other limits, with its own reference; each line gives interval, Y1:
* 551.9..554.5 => 554.40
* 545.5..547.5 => 546.60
